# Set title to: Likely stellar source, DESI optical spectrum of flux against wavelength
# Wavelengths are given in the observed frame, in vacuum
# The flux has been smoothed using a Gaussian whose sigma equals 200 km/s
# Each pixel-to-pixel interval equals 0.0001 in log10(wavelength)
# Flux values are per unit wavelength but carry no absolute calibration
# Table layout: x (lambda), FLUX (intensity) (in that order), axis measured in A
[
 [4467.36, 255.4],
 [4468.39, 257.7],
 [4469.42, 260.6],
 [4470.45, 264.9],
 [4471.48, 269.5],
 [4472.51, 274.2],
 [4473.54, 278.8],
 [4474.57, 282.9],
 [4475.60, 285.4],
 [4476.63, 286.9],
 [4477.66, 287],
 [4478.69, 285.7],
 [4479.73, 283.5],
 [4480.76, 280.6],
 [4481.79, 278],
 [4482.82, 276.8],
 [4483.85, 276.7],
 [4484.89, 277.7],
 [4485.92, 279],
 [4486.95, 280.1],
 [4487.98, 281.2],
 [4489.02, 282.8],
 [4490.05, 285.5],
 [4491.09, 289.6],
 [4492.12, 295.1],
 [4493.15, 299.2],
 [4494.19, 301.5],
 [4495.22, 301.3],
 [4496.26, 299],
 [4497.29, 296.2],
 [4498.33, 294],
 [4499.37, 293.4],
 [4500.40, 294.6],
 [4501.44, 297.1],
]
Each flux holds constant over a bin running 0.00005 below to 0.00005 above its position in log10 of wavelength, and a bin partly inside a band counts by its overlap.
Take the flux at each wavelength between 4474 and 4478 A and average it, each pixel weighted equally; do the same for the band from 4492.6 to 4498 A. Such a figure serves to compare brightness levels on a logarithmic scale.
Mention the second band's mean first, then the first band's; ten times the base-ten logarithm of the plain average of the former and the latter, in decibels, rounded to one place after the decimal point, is 24.7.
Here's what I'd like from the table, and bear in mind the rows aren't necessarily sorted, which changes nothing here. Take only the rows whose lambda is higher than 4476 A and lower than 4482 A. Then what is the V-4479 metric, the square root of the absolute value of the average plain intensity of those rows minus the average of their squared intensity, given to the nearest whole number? 283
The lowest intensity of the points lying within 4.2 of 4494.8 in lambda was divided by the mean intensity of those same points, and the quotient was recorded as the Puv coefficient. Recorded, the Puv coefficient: 0.975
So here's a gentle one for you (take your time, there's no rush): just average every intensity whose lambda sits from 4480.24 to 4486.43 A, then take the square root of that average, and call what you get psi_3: 16.7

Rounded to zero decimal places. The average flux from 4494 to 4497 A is 301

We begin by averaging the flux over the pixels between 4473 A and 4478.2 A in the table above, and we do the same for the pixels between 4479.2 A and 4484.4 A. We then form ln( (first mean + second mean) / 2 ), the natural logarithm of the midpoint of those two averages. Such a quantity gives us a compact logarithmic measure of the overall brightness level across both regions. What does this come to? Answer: 5.64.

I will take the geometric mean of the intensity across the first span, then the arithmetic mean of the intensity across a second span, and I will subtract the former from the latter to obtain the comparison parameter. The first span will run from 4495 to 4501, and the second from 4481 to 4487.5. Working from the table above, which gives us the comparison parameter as -18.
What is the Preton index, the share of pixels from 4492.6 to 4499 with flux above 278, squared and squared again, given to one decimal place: 1.0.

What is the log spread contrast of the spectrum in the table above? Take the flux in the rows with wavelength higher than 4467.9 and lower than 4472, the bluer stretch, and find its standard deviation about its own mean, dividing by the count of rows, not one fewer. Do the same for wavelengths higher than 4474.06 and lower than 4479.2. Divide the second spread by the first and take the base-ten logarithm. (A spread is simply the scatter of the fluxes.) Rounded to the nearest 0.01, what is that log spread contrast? -0.48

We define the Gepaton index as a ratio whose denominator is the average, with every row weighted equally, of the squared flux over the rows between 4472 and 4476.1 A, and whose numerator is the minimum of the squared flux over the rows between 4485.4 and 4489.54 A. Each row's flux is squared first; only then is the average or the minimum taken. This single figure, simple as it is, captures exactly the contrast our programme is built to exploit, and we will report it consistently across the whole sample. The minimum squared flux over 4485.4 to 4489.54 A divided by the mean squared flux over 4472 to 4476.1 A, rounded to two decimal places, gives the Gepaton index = 0.99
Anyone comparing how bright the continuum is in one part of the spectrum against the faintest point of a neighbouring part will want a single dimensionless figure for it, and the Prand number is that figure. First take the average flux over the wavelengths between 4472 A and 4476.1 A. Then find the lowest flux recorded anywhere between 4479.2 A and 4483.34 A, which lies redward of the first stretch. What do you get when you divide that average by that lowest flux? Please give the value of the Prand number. 1.01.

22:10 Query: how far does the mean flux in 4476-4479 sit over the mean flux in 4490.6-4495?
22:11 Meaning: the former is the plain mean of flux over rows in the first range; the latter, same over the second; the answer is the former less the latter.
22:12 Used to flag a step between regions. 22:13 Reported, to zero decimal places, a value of -10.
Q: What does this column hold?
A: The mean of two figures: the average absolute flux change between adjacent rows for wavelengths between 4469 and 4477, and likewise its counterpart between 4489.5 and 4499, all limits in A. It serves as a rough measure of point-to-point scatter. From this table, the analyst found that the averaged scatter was 3.3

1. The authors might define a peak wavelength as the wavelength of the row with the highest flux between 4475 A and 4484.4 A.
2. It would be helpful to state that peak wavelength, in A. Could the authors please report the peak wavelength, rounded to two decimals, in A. 4477.66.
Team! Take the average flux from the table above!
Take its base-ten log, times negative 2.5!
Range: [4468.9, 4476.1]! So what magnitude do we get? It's -6.09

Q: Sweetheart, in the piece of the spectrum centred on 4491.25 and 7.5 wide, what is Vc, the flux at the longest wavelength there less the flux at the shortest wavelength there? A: 20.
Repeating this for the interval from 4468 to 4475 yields 25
